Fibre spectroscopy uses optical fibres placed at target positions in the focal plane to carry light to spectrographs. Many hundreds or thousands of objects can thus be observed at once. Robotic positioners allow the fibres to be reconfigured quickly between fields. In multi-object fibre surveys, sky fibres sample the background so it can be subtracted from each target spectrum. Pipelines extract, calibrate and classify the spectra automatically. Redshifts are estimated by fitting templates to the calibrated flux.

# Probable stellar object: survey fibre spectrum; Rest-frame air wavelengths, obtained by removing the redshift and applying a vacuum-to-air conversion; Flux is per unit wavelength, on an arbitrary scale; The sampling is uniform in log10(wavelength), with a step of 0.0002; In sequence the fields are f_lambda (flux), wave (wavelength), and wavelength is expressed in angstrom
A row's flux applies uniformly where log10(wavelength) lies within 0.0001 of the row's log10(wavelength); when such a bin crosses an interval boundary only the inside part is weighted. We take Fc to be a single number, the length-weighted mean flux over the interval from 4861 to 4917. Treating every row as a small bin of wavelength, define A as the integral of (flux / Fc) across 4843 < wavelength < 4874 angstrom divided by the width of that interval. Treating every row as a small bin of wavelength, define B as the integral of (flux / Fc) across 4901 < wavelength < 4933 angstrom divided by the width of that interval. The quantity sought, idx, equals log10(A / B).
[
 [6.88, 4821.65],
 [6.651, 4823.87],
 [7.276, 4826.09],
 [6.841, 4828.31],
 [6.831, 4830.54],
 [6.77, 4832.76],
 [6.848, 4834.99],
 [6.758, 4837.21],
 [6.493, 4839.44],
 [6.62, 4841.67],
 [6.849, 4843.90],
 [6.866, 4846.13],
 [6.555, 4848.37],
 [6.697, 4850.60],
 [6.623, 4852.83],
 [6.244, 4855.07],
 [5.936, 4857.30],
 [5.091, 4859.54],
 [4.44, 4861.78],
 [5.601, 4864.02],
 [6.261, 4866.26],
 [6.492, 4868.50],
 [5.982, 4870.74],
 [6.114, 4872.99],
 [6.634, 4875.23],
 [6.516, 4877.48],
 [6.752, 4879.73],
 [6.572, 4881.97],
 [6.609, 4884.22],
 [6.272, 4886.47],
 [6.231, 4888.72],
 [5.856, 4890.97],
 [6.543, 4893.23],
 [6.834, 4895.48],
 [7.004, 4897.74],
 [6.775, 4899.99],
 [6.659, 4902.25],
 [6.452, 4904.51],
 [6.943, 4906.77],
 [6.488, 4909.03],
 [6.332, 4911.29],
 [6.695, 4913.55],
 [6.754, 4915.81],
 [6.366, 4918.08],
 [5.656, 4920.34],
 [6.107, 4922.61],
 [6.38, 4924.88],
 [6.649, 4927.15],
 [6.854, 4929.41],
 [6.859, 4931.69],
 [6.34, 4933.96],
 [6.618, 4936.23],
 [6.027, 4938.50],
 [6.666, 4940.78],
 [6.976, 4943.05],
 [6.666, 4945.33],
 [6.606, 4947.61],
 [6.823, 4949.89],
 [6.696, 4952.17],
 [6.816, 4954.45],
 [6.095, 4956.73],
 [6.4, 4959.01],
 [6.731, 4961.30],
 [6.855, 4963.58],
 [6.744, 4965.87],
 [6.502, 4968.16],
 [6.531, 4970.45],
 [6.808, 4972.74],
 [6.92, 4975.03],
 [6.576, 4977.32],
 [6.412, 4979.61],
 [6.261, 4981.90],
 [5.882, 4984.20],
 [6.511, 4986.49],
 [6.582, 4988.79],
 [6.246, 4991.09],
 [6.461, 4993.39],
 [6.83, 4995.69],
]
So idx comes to -0.03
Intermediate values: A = 0.96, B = 1.02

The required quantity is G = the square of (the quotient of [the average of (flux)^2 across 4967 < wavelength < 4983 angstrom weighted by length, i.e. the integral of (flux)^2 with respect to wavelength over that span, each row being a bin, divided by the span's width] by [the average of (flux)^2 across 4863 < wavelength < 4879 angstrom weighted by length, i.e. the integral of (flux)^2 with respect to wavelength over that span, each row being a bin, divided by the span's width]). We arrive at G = 1.22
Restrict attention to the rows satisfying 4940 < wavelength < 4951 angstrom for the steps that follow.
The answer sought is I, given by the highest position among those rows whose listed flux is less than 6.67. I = 4947.61 angstrom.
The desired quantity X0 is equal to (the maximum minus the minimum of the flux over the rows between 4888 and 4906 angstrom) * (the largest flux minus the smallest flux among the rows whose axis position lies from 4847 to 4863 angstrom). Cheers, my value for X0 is 2.59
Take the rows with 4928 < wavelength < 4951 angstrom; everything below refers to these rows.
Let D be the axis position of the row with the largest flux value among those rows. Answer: 4943.05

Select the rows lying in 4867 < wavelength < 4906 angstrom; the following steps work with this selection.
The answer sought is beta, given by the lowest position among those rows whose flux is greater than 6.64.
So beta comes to 4879.73 angstrom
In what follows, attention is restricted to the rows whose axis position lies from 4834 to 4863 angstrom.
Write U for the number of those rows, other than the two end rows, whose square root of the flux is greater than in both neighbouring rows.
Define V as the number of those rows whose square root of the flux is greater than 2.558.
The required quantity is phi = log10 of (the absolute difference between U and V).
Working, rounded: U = 2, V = 8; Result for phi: 0.78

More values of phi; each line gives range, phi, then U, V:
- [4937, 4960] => 0.60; 3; 7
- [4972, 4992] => 0.30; 2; 4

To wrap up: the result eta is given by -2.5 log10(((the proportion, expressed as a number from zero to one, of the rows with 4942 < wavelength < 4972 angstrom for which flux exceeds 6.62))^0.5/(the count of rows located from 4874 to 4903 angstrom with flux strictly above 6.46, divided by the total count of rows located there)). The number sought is 0.0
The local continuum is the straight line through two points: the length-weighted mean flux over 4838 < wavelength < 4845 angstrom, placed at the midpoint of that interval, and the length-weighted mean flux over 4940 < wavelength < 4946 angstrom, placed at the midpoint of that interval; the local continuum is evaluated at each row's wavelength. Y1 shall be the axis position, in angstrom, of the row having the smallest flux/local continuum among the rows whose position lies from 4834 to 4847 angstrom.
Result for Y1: 4839.44 angstrom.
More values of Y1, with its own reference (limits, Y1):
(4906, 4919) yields 4911.29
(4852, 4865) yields 4861.78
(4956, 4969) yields 4956.73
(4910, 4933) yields 4920.34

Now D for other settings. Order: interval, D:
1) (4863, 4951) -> 4897.74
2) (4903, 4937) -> 4906.77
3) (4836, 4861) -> 4846.13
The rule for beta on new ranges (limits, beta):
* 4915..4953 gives 4915.81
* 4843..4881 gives 4843.90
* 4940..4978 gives 4940.78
